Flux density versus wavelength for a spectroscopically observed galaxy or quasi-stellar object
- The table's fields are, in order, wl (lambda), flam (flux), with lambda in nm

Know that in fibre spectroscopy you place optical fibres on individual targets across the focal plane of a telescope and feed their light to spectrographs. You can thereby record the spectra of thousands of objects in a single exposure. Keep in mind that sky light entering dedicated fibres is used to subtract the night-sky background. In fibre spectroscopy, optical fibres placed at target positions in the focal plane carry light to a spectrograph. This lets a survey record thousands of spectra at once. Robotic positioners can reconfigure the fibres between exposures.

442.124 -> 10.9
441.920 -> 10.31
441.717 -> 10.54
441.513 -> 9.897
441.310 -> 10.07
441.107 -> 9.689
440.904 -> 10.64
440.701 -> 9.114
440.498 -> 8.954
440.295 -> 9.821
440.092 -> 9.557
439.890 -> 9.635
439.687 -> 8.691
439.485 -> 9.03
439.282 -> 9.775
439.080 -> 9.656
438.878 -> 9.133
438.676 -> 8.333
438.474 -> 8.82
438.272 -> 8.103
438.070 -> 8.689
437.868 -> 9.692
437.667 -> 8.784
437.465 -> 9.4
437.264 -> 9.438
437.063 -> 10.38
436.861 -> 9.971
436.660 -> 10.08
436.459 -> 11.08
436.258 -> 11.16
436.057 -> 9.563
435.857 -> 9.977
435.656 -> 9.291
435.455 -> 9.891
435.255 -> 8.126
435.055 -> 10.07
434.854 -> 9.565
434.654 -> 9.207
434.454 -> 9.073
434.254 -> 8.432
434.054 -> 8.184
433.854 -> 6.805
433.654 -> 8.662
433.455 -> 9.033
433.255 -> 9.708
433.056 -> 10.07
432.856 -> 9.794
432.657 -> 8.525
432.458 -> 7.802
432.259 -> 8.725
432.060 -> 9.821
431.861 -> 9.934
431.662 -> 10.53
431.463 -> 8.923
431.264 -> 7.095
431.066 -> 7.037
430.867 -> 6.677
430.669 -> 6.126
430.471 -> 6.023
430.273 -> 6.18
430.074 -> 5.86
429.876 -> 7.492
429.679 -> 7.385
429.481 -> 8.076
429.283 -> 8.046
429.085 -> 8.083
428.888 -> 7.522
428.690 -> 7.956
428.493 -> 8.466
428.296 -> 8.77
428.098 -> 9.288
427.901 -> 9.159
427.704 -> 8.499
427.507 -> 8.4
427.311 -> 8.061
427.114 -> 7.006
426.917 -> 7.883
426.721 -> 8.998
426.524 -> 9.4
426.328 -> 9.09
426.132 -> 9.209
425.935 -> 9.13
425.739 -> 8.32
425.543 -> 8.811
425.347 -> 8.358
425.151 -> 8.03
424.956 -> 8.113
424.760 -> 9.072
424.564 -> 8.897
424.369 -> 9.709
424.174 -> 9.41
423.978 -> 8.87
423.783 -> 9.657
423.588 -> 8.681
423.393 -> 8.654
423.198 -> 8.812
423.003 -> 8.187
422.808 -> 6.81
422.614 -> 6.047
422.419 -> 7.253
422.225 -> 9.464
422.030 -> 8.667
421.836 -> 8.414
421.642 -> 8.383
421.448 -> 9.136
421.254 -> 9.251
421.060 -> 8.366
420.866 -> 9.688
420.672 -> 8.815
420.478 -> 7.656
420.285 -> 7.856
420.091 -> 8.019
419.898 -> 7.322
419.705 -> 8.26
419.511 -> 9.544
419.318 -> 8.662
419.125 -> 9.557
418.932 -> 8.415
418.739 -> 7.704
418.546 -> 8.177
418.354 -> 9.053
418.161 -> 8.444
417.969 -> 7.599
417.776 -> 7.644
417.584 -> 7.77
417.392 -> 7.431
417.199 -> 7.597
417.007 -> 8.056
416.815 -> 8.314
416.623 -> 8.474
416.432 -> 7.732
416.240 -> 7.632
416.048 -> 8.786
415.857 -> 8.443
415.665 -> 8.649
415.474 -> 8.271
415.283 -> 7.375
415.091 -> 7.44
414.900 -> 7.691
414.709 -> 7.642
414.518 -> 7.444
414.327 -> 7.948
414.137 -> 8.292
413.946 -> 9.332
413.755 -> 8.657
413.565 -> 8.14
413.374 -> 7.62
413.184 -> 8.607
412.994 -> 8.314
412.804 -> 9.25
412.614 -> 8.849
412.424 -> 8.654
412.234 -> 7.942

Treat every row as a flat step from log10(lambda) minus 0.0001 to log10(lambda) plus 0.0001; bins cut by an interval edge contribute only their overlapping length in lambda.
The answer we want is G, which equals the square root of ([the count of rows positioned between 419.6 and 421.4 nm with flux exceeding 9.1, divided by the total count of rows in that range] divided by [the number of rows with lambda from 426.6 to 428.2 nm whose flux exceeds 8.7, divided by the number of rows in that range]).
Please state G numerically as 0.8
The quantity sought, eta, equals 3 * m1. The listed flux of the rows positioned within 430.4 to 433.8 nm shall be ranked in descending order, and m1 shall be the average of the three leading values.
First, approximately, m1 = 10.2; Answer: 30.5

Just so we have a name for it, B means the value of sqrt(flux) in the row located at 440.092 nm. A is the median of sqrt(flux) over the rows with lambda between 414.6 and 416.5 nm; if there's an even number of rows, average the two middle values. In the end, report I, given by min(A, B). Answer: 2.78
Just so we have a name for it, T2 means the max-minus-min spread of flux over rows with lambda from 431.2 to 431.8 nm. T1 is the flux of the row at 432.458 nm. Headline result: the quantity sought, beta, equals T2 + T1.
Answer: 11.2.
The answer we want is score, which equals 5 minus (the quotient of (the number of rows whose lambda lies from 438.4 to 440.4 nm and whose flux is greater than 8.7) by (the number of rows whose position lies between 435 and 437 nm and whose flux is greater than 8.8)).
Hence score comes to 4.1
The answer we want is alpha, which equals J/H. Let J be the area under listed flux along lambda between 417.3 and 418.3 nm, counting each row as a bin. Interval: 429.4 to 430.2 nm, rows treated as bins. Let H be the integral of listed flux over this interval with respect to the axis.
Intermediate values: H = 5.7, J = 8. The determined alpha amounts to 1.4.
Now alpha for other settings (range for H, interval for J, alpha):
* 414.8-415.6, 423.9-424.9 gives 1.5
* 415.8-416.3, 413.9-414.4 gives 1.0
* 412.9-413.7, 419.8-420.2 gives 0.5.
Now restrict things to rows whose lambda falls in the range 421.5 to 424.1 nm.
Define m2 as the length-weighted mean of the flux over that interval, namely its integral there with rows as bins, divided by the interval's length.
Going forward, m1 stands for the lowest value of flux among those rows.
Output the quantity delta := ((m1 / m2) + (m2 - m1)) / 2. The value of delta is 1.50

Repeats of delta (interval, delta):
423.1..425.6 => 0.86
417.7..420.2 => 0.95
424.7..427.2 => 1.19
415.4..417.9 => 0.77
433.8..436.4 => 1.59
